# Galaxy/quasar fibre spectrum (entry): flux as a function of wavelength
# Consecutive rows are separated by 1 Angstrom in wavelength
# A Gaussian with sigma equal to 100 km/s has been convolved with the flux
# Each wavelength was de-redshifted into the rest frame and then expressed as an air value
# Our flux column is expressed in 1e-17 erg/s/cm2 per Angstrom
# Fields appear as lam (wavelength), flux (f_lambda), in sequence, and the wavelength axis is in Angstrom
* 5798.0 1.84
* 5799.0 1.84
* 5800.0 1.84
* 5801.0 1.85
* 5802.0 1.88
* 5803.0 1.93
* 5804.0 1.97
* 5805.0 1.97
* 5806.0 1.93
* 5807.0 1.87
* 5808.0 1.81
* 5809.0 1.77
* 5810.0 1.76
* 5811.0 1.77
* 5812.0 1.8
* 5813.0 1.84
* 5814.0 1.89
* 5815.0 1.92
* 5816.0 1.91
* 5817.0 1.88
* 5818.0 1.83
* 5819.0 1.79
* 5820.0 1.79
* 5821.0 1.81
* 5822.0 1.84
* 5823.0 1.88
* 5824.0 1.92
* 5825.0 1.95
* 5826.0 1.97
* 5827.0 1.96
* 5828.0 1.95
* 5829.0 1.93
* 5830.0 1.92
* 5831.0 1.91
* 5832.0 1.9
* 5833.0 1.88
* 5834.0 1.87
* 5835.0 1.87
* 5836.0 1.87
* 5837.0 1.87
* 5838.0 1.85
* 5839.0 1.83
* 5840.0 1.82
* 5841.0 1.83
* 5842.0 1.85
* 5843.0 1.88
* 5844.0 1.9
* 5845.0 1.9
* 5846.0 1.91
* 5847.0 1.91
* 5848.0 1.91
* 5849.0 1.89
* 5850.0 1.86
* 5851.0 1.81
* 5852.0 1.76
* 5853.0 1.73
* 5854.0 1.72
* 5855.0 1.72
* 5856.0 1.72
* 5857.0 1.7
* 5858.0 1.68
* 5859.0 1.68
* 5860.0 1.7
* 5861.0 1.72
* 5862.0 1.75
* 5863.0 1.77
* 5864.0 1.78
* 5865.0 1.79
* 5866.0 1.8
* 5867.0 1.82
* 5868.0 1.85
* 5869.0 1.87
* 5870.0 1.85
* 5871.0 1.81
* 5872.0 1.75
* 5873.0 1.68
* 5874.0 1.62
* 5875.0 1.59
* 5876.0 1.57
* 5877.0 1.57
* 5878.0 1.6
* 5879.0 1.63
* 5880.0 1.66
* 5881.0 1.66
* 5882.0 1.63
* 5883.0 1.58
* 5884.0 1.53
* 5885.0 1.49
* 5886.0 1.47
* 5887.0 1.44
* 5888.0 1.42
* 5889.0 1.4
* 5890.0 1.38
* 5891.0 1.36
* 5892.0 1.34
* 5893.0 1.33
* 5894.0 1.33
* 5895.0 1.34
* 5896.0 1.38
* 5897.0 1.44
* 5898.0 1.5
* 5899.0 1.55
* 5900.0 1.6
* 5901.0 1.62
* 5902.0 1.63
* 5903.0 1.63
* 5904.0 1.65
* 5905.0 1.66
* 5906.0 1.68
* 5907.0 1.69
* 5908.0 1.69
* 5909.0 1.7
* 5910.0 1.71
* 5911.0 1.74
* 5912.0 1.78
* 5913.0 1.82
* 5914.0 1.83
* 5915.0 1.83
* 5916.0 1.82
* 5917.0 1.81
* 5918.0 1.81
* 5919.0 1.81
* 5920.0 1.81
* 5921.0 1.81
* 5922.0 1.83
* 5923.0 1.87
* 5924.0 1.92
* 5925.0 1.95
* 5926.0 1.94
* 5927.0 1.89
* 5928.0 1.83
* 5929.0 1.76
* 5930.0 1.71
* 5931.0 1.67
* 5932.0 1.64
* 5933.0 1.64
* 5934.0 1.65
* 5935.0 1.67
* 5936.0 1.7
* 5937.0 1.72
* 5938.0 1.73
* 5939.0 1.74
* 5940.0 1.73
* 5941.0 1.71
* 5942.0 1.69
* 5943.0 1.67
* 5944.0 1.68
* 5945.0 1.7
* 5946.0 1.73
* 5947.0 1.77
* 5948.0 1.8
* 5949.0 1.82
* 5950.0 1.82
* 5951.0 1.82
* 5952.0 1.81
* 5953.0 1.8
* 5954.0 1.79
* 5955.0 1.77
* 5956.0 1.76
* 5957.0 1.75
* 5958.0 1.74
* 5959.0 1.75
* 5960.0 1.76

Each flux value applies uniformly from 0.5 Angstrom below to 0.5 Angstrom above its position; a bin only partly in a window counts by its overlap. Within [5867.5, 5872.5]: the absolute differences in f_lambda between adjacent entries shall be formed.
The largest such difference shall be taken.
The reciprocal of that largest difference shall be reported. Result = 17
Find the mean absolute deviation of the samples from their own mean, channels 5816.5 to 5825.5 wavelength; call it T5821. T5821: 0.047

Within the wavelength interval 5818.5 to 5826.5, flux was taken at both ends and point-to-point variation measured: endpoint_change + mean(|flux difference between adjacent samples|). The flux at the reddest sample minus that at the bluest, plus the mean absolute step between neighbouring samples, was 0.21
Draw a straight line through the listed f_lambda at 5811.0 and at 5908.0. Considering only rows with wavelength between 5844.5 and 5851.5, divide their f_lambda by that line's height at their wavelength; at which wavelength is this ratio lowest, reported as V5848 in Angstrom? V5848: 5851.0 Angstrom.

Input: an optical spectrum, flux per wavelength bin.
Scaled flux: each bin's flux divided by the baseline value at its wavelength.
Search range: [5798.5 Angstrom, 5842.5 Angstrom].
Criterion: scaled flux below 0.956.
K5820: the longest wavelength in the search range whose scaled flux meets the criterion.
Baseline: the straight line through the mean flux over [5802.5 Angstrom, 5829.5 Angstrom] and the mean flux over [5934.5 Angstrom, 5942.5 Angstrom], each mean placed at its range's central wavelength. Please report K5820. 5811.0 Angstrom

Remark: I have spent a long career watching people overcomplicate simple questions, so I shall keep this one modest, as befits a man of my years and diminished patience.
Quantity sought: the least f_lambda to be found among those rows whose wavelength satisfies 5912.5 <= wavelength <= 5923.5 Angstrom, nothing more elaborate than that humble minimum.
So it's 1.81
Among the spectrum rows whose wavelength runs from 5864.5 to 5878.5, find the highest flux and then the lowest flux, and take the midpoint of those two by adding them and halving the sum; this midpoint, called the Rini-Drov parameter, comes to 1.72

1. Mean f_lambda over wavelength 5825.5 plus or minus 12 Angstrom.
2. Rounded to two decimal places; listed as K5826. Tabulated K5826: 1.89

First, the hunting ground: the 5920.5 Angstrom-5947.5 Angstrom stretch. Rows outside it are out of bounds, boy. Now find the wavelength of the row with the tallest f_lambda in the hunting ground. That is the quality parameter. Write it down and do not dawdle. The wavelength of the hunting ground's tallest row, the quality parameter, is 5925.0 Angstrom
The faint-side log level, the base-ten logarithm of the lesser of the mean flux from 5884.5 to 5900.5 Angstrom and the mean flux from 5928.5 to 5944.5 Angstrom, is 0.153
